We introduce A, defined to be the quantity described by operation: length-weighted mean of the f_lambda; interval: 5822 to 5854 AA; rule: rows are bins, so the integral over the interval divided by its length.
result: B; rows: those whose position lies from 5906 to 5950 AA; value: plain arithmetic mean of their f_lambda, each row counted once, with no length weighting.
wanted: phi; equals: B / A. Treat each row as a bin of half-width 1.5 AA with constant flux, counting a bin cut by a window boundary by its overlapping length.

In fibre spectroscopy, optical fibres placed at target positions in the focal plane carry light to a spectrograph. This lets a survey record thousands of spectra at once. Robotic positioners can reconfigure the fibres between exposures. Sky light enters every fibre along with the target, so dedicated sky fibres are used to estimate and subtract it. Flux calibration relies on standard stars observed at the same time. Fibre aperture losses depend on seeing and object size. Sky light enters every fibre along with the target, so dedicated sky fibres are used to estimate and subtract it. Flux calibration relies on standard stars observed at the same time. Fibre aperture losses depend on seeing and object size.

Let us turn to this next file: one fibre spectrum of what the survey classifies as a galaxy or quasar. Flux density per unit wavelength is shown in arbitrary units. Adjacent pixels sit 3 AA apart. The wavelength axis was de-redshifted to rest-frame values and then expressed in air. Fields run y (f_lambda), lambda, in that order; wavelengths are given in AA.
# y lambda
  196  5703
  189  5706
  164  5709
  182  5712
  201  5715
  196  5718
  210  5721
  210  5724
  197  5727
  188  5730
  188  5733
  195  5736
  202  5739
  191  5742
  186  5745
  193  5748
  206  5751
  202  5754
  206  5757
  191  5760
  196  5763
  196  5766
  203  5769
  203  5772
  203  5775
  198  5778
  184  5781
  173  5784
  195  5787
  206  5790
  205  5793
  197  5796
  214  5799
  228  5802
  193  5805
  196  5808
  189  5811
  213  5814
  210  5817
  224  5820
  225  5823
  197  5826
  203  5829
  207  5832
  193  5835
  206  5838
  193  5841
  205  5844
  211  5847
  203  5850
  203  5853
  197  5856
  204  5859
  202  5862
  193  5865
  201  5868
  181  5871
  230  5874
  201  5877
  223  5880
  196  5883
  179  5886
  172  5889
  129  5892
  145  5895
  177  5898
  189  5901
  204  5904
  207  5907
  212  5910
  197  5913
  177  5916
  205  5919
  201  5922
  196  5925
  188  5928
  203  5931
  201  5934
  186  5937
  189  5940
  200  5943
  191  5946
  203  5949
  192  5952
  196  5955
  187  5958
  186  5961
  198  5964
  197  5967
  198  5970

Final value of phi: 0.97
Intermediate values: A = 204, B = 197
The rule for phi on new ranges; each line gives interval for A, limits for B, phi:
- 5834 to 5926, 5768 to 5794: 1.01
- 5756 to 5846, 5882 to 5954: 0.94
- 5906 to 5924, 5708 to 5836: 1.00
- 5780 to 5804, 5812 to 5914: 0.99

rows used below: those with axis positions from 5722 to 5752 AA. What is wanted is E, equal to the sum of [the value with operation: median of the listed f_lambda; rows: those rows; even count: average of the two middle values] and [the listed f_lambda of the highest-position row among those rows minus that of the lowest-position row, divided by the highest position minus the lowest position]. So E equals 194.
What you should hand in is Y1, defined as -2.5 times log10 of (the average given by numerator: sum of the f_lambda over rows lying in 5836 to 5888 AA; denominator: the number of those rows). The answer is -5.76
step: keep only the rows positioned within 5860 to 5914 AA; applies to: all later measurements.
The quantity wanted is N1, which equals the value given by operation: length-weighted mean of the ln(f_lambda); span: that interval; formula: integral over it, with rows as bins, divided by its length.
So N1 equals 5.24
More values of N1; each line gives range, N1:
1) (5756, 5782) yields 5.29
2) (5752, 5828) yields 5.31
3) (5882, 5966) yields 5.24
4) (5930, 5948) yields 5.27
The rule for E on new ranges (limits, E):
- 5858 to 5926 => 197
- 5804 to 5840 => 205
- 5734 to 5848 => 202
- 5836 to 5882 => 203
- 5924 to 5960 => 194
